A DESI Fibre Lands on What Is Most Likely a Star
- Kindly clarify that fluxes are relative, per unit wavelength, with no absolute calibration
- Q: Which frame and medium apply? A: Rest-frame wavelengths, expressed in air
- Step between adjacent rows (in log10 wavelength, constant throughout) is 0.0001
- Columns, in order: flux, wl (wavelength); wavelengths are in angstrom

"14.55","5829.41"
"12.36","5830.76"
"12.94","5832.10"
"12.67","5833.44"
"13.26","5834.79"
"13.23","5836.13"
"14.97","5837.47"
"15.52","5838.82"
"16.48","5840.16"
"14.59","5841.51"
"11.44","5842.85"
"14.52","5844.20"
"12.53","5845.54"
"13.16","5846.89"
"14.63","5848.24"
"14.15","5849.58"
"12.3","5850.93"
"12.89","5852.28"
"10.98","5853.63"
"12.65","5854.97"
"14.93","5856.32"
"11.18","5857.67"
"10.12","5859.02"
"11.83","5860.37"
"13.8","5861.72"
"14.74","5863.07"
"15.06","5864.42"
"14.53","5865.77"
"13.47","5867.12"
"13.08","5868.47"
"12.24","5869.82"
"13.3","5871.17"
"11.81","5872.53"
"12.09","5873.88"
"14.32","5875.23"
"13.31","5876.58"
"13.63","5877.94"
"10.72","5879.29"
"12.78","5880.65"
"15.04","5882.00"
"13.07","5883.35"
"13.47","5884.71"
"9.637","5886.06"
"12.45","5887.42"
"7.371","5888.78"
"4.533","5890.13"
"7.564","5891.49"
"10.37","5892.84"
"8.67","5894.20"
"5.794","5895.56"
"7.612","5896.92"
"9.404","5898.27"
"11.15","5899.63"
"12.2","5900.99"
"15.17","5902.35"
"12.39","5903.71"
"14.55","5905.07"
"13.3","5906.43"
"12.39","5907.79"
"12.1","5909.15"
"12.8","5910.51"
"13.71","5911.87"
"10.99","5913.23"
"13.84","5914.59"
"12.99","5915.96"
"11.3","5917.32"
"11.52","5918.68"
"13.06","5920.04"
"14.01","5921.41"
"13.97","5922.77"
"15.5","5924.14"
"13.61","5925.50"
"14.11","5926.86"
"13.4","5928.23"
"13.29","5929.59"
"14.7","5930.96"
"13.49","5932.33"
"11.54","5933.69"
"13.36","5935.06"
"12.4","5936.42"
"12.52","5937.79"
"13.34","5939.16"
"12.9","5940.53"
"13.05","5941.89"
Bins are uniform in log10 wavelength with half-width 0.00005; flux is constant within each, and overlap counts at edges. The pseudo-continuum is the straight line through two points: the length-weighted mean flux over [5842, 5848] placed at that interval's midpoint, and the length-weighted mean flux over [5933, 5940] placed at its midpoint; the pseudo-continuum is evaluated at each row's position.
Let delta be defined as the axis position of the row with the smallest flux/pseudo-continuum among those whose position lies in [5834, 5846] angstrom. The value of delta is 5842.85 angstrom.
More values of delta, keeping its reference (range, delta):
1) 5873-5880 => 5879.29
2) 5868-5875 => 5872.53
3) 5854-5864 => 5859.02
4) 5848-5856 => 5853.63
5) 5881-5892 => 5890.13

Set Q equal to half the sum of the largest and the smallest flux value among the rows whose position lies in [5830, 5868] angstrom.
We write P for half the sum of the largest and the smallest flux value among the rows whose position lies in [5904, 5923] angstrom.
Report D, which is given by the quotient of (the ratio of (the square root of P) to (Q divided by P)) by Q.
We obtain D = 0.26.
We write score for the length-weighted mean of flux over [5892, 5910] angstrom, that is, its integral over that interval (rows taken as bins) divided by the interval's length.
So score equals 11.1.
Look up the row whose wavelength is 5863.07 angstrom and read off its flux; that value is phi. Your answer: 14.74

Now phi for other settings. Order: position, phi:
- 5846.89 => 13.16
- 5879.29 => 10.72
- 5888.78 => 7.371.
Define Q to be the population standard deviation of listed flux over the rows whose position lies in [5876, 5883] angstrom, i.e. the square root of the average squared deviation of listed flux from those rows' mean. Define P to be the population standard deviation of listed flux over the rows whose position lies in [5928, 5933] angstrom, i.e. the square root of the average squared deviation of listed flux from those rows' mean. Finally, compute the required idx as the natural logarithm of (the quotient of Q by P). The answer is 0.9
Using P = 0.6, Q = 1.4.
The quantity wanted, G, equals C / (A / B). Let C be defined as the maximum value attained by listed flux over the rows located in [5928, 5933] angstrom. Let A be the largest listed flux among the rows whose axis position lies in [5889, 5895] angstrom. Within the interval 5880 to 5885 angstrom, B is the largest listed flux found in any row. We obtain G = 21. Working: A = 10.37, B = 15.04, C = 14.7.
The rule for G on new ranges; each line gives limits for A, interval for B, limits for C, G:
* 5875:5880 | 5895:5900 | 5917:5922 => 11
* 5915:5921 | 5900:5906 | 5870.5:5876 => 17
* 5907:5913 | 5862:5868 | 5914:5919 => 15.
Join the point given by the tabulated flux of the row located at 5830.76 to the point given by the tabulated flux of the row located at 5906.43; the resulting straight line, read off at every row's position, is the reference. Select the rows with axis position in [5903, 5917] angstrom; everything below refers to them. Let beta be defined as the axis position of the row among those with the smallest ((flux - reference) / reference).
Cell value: 5913.23 angstrom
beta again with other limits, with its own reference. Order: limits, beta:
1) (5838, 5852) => 5842.85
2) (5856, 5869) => 5859.02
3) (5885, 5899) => 5890.13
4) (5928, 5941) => 5933.69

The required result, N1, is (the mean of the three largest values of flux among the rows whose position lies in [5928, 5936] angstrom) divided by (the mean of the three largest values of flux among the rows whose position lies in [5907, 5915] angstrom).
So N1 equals 1.03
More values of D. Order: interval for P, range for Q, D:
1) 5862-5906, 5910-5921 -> 0.20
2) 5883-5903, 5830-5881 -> 0.17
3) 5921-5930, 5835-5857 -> 0.29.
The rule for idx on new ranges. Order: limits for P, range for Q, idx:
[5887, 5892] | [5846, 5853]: -1.2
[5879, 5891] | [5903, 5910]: -1.3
